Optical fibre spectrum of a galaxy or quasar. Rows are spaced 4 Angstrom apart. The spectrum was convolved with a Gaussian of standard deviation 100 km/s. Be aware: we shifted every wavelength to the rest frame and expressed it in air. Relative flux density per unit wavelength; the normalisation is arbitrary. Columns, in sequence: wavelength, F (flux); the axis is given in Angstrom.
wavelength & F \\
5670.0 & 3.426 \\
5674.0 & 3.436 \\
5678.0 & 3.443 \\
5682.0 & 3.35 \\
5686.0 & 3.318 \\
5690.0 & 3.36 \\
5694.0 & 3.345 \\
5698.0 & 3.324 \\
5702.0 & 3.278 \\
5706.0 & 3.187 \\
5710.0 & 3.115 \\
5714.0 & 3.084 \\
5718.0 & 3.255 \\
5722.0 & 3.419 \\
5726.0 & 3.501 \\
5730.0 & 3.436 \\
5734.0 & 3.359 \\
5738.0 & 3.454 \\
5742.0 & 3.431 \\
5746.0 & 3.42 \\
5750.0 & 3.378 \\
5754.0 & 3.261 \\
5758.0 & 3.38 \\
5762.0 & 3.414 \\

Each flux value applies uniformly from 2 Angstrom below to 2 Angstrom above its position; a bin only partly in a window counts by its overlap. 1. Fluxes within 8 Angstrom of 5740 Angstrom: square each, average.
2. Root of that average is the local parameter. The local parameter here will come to 3.42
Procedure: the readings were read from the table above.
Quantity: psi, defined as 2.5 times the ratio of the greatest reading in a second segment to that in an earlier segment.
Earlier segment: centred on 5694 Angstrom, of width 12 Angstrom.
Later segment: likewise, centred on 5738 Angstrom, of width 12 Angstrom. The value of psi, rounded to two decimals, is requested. 2.57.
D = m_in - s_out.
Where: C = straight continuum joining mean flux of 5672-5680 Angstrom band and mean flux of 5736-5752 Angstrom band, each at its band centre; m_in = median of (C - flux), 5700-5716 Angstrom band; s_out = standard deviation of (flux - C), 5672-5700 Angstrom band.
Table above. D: 0.23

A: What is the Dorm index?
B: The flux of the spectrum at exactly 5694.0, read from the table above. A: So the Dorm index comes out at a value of 3.345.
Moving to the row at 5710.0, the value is 3.115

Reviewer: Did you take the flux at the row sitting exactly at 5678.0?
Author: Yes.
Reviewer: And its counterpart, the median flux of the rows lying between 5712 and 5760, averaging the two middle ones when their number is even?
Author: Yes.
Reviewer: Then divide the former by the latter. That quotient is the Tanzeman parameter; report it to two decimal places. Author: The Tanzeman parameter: 1.01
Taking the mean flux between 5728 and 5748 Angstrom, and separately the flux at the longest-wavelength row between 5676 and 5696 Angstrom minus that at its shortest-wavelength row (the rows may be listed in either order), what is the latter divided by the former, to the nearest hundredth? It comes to -0.03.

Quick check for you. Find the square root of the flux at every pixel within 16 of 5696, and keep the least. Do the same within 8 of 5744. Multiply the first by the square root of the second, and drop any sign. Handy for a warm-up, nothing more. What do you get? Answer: 2.39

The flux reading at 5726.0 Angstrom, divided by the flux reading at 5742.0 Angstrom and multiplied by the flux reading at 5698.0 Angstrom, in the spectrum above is 3.39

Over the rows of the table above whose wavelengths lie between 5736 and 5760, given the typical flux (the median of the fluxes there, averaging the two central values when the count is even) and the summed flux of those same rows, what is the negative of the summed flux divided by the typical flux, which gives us -5.98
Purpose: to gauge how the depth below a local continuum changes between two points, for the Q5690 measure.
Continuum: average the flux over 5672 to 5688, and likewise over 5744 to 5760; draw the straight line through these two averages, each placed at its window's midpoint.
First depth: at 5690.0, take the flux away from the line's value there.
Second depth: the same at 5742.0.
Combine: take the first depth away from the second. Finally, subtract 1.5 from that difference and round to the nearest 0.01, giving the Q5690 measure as -1.59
